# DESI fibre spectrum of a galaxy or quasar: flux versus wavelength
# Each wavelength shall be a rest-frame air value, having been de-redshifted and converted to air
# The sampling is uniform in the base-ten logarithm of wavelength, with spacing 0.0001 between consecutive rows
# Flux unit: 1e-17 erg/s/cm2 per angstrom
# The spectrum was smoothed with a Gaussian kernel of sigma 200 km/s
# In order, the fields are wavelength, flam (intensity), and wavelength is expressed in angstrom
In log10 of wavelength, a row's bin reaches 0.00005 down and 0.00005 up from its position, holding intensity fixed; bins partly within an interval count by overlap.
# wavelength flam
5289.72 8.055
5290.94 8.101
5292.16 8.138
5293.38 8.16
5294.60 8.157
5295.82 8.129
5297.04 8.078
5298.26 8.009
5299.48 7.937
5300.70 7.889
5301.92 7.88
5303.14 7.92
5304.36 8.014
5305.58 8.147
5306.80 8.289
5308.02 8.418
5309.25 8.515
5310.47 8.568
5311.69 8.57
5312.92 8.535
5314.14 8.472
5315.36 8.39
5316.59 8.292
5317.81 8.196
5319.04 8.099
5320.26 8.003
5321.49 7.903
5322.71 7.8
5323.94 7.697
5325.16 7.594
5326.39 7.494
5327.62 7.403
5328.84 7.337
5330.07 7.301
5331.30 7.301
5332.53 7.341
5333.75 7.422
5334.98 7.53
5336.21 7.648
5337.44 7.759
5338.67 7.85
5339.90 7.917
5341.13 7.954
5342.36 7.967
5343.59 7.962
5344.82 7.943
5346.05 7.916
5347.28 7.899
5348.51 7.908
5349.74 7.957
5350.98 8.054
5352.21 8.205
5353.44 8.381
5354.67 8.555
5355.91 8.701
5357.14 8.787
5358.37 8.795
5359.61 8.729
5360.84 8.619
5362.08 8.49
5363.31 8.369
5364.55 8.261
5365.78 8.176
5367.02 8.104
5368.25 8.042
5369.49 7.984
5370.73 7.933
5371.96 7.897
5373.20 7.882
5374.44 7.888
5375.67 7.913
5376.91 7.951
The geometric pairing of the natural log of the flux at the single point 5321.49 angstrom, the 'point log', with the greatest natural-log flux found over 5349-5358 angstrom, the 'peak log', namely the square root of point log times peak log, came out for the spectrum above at 2.12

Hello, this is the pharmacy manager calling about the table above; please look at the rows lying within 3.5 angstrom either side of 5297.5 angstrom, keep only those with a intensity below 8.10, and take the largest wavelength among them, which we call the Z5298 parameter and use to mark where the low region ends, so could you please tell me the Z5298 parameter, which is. 5300.70 angstrom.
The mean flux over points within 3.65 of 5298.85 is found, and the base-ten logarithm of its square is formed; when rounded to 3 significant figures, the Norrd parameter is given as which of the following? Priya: 1.80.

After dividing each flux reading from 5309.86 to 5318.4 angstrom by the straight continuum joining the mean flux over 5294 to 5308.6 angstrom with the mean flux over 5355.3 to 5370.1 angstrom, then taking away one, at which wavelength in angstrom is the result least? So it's 5317.81 angstrom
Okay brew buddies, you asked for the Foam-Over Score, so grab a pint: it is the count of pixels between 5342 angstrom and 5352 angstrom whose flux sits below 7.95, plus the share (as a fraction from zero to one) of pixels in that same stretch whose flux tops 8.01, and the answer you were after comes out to 4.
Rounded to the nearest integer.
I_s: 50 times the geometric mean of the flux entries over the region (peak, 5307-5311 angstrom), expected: 425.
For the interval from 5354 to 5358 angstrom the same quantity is 434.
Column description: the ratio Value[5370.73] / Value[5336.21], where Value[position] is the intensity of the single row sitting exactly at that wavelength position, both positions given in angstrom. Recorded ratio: 1.04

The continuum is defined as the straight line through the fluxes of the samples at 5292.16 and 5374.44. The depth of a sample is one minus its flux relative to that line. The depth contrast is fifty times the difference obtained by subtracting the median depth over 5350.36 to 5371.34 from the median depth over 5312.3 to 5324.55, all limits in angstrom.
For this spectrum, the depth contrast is 2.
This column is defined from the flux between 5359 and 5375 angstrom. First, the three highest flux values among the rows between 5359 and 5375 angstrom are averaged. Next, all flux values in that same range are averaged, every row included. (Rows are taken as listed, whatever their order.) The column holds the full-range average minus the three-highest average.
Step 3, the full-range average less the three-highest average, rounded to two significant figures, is -0.43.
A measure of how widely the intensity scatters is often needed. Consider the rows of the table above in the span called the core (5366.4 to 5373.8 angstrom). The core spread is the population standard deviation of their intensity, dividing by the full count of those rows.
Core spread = 0.08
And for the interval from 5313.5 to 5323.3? 0.22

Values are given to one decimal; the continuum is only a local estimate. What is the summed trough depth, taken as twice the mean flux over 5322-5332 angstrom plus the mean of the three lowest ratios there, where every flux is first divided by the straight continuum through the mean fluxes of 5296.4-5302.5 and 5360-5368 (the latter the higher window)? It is 2.7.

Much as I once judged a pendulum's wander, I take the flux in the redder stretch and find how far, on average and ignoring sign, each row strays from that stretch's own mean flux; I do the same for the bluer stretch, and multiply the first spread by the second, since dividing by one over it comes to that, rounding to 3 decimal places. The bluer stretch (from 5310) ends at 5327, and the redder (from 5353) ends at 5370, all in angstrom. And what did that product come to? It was 0.076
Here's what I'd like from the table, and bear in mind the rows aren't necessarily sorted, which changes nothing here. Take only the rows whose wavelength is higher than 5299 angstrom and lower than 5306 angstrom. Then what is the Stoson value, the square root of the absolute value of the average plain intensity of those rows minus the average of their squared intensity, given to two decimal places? 7.45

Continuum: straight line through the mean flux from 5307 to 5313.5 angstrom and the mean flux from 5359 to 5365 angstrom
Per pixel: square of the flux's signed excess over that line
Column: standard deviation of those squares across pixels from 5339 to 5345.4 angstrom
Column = 0.02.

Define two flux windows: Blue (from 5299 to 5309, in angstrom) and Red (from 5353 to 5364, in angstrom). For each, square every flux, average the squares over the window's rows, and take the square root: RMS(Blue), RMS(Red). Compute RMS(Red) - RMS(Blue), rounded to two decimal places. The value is 0.54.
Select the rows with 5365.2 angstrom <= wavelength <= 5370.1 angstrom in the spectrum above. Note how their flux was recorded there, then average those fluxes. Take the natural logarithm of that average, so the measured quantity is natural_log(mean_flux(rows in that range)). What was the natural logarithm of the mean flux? 2.09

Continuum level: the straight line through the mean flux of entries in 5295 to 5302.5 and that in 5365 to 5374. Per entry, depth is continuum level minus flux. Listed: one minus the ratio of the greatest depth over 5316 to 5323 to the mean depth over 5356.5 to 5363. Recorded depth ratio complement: 1.3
